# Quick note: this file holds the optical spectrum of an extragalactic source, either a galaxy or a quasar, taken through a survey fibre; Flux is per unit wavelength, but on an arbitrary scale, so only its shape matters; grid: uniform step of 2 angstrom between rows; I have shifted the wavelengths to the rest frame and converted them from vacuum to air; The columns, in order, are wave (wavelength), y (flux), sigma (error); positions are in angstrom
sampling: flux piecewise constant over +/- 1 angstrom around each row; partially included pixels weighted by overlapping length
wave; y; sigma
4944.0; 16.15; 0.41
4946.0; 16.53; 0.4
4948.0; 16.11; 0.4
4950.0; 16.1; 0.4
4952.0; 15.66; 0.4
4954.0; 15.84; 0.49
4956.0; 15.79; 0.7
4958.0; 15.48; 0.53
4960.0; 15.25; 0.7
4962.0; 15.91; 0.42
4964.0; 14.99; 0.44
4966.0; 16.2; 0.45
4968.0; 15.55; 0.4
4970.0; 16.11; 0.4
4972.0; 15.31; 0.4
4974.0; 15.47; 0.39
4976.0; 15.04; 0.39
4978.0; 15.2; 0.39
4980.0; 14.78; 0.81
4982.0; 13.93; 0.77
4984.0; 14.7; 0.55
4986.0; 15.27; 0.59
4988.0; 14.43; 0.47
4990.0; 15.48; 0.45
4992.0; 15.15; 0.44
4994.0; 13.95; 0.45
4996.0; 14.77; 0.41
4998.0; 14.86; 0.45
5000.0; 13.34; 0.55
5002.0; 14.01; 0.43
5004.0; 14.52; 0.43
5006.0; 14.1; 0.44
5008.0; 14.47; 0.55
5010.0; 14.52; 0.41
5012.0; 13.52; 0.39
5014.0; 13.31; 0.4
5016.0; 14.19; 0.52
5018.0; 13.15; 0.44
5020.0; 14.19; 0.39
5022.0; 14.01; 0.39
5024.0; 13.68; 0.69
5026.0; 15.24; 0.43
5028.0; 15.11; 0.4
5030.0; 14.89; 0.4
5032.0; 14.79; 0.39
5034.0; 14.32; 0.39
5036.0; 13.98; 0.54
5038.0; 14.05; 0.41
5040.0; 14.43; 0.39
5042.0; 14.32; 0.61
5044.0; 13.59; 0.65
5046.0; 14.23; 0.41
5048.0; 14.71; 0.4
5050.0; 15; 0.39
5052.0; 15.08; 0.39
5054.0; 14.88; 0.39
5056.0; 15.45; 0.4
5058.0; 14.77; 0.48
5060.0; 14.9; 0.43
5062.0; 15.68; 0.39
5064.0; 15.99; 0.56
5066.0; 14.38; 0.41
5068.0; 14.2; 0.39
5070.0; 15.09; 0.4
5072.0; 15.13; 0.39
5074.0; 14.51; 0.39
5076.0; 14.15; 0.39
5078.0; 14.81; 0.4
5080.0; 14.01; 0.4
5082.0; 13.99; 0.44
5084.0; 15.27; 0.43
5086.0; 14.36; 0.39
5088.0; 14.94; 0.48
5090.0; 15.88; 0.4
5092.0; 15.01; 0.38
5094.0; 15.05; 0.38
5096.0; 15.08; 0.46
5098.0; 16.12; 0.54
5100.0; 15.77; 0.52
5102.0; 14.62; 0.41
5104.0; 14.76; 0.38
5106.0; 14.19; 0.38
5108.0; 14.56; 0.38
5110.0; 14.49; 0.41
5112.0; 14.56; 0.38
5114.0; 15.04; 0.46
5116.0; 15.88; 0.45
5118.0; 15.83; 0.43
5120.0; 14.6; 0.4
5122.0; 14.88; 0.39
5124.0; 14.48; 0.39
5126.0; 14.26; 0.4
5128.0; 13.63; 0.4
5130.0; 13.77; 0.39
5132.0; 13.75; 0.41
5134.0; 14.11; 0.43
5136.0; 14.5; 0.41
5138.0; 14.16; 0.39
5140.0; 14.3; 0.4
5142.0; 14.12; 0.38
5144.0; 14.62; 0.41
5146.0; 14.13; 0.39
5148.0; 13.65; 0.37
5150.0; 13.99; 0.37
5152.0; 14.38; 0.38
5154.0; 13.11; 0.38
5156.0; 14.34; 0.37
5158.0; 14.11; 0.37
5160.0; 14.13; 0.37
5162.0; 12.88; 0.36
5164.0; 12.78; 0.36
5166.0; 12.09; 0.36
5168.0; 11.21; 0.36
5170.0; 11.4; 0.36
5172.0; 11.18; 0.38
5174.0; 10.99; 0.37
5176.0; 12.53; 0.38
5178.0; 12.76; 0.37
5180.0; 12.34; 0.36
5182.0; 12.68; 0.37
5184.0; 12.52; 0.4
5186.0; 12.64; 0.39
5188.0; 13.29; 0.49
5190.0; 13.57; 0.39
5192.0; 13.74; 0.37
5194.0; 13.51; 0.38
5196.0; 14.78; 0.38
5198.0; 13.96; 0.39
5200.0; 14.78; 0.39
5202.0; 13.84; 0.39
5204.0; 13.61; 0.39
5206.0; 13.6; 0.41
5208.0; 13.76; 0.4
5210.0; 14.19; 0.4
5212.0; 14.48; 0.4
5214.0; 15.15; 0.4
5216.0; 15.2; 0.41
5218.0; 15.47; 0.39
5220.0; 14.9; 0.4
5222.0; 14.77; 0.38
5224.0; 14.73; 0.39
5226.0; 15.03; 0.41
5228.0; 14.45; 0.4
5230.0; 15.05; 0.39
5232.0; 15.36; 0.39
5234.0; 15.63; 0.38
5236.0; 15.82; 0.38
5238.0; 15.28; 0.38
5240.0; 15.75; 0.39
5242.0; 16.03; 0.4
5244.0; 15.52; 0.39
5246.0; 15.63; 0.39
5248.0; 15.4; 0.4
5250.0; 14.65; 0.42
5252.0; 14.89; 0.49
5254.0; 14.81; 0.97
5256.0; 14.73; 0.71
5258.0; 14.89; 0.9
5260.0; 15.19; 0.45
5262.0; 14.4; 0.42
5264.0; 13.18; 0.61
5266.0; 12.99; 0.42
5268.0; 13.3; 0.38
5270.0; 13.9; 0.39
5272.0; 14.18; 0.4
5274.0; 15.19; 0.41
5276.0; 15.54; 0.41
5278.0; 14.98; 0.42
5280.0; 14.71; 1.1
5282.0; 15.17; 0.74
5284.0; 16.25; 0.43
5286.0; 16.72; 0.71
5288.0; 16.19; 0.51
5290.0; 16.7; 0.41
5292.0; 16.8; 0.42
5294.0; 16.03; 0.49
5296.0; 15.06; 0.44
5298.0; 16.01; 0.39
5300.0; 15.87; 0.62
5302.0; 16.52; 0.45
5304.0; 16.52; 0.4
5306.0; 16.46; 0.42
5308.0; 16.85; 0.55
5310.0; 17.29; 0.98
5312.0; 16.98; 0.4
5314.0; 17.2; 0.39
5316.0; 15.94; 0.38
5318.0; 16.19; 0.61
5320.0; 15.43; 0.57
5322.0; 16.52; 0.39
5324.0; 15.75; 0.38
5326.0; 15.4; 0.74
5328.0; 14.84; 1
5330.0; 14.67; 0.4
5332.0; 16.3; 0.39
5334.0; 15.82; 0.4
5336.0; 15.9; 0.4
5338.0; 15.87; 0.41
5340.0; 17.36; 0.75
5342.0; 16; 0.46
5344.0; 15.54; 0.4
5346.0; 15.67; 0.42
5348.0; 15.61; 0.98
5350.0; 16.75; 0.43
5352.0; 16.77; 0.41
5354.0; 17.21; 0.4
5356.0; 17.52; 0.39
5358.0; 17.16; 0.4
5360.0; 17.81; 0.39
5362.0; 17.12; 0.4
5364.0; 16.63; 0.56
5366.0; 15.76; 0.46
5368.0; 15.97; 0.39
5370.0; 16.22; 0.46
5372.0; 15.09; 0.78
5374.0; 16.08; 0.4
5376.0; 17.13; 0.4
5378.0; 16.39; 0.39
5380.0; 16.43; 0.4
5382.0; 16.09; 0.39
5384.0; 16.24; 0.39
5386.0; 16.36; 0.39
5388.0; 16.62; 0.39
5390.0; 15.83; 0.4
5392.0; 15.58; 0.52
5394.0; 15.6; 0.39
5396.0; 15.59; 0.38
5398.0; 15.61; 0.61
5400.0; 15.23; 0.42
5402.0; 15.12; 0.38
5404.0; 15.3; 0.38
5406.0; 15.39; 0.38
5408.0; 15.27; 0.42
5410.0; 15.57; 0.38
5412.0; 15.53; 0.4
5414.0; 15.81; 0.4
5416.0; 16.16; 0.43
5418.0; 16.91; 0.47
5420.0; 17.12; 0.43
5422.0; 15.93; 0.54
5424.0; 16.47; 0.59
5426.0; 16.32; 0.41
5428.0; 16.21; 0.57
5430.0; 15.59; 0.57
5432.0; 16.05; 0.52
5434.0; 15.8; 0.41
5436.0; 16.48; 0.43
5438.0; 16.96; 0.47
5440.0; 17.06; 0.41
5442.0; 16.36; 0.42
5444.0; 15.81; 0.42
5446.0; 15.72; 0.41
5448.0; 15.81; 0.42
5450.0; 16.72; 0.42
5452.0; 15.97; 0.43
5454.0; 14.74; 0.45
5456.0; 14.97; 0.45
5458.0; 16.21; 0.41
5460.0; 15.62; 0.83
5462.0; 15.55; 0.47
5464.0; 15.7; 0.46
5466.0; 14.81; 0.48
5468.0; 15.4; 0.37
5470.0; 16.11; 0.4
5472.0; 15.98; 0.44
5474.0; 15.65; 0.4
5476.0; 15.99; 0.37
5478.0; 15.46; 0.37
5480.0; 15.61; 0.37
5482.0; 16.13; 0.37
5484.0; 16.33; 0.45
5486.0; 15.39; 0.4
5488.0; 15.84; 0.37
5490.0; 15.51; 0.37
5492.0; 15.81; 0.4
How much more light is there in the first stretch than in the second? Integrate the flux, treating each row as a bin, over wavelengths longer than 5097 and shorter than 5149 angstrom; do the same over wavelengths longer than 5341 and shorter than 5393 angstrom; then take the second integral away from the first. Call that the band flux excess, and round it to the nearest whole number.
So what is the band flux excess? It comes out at -94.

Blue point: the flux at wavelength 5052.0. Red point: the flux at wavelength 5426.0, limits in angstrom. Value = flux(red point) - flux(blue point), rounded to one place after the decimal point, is 1.2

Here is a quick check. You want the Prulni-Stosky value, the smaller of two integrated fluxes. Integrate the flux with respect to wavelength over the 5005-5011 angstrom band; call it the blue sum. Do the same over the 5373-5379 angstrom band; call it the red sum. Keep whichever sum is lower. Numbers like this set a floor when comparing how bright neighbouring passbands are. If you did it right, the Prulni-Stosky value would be 86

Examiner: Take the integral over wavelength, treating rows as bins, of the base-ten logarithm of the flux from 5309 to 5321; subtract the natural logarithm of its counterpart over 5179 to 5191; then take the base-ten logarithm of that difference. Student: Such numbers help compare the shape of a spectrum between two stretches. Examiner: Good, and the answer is 1.08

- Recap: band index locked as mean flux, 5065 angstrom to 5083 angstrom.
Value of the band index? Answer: 14.5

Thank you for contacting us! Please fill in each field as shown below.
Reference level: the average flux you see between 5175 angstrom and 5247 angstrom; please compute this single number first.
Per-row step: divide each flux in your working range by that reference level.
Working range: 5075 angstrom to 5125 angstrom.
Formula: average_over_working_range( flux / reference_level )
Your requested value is 1.038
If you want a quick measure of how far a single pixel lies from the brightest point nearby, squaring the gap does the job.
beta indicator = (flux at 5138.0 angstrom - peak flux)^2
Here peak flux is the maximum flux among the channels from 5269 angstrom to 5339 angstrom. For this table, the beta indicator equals 10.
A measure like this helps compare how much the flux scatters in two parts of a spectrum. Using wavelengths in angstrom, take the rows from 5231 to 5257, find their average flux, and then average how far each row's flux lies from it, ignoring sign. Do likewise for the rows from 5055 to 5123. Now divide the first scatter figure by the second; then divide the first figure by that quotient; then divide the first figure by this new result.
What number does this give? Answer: 0.76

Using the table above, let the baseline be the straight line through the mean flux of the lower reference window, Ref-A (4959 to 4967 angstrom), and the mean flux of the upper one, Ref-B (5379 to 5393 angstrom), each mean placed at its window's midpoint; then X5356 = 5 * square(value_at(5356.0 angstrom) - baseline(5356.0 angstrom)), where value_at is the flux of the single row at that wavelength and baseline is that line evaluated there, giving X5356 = 10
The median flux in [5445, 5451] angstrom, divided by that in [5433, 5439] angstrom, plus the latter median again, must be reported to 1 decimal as 17.4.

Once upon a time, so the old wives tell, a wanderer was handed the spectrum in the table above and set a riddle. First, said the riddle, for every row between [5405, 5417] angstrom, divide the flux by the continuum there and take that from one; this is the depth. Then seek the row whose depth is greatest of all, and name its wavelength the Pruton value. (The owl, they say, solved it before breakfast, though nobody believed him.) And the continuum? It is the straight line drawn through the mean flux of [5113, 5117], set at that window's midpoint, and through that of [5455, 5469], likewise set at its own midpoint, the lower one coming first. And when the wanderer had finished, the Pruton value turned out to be 5408.0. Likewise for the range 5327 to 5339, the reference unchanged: 5330.0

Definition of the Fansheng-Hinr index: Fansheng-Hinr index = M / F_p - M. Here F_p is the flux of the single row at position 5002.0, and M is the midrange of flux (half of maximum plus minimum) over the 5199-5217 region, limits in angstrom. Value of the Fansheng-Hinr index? -13.4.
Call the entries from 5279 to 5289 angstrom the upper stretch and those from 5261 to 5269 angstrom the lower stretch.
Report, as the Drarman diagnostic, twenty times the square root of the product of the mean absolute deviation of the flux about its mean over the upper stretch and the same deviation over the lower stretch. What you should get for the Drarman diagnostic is 11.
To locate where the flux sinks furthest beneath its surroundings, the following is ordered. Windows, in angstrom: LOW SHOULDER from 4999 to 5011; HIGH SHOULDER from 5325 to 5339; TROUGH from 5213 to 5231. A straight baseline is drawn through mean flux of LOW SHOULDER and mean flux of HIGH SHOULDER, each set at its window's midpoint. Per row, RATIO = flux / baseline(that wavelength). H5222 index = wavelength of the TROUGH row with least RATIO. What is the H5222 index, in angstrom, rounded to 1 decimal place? 5228.0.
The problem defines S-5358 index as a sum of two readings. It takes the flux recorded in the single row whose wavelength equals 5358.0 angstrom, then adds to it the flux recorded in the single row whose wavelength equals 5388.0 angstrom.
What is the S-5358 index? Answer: 33.8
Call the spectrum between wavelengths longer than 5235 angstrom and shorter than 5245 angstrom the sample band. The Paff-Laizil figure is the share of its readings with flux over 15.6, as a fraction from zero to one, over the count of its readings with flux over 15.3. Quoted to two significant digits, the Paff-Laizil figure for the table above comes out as 0.15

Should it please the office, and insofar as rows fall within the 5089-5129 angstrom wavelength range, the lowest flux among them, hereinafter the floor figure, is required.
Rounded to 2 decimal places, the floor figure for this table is 13.63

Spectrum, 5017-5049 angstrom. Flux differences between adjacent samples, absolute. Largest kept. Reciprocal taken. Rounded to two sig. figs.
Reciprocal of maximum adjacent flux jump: 0.64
